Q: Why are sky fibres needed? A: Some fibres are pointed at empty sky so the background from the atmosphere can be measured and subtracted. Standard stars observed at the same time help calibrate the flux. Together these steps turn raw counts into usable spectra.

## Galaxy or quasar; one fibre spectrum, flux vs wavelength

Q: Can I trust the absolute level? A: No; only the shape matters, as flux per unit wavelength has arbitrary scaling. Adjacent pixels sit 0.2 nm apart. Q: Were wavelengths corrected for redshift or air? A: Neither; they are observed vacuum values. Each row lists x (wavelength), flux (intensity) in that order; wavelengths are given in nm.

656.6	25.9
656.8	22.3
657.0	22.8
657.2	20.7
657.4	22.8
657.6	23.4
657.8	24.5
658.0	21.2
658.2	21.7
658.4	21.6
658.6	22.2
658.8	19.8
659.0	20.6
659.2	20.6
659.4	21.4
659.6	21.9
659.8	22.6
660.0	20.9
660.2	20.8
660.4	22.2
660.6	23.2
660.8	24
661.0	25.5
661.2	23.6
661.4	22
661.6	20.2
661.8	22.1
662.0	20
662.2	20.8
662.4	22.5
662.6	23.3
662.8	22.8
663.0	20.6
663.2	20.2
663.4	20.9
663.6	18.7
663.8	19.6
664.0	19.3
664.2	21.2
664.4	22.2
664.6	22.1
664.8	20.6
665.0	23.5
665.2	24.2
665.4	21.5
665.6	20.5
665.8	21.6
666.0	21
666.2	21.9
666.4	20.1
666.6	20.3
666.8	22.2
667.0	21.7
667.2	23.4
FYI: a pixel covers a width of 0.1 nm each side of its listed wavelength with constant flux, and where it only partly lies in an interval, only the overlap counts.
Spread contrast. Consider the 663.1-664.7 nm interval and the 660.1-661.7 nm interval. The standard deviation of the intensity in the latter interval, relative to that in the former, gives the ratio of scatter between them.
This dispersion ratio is 1.35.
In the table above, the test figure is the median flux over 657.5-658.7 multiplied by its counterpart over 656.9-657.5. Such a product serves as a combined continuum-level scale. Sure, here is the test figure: 500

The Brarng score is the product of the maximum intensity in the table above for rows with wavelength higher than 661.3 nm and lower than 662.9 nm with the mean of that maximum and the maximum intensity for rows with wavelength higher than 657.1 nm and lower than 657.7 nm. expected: 544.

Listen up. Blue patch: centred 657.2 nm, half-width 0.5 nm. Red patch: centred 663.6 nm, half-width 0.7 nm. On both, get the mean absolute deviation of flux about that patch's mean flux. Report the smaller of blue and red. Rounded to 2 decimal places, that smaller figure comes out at 0.72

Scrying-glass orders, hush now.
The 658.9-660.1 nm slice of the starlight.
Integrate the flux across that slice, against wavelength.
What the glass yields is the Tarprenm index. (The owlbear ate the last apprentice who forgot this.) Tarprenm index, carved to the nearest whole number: 26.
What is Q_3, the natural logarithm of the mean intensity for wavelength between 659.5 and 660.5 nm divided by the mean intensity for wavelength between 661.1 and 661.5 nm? -0.050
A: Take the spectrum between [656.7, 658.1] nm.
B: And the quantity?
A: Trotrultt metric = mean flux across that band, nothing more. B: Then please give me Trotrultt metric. 22.5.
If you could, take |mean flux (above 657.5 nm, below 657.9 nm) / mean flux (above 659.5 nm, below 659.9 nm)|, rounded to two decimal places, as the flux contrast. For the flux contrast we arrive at 1.08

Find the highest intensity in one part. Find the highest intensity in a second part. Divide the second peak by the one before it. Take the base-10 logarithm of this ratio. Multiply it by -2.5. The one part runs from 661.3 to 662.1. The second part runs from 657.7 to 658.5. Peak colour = -0.11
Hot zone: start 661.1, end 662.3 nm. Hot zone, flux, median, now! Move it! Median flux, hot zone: 21.4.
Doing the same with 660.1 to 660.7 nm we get 22.2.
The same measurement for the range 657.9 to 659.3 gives 21.2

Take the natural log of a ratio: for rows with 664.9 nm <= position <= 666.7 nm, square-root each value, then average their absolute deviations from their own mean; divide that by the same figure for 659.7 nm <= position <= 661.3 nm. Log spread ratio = -0.1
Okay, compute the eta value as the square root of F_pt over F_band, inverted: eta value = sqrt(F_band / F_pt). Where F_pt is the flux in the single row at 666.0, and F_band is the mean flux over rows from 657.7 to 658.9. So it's 1.02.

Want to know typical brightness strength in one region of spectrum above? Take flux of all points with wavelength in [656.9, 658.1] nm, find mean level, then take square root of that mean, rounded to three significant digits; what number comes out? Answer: 4.75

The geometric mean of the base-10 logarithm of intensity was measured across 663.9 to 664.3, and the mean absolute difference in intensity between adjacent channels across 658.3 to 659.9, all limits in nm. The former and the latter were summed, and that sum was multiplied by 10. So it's 21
